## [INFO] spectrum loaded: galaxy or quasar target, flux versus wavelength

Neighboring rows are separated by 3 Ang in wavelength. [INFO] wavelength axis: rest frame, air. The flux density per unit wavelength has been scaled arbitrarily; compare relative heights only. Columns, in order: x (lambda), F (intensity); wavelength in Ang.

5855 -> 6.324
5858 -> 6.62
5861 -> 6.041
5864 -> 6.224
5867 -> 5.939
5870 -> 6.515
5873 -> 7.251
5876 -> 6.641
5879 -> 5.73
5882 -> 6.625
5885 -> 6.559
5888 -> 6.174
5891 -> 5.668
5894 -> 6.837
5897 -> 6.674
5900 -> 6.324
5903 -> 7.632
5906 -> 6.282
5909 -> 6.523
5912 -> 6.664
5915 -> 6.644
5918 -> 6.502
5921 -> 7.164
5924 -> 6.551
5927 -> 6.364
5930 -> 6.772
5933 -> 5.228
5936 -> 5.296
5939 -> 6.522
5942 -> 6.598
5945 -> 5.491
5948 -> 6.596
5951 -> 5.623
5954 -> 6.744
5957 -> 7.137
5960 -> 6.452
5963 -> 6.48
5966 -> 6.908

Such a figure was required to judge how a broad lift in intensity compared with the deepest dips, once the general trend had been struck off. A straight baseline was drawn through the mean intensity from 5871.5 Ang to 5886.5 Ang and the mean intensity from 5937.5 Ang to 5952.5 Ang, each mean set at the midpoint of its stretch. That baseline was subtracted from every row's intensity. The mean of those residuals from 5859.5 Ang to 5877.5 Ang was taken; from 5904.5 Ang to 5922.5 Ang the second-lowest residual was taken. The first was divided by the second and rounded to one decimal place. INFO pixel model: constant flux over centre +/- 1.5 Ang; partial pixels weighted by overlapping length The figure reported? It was -1.3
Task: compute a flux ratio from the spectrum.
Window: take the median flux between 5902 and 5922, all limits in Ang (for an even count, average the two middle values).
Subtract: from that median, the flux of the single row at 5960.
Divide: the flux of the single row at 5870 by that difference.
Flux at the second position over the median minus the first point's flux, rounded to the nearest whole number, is 34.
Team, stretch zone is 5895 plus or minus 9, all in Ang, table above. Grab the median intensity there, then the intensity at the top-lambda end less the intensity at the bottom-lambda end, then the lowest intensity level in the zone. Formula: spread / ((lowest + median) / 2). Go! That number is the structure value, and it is 0.24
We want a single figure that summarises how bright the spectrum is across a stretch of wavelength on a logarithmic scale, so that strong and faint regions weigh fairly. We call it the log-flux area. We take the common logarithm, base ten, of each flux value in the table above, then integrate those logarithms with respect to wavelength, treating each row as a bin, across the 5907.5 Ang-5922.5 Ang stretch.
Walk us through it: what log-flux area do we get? 12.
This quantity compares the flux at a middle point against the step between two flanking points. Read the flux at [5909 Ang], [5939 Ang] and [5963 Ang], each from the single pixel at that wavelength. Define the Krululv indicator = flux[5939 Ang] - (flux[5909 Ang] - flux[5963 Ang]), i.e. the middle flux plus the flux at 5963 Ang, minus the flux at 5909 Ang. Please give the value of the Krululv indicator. 6.5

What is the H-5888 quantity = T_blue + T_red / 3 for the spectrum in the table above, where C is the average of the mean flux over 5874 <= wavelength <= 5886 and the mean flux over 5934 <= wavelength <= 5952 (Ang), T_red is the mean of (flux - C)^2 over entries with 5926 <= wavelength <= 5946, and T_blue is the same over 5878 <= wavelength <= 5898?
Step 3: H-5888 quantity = 0.34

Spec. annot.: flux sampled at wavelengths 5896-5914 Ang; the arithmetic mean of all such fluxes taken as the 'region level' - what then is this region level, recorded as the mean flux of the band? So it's 6.7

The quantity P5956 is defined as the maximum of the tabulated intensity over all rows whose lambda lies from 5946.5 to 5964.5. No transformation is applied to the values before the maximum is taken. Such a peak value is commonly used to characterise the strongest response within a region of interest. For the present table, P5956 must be 7.137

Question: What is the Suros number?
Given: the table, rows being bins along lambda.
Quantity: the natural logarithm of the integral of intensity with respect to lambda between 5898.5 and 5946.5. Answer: 5.7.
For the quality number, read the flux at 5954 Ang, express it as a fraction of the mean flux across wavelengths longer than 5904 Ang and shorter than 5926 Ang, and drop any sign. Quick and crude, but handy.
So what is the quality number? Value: 1.02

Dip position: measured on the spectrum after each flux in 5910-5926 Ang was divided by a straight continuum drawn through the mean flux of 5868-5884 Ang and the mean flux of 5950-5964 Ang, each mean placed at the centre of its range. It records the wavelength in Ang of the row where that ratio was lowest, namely 5918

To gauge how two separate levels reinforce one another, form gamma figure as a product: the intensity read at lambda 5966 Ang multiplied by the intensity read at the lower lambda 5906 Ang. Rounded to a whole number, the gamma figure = 43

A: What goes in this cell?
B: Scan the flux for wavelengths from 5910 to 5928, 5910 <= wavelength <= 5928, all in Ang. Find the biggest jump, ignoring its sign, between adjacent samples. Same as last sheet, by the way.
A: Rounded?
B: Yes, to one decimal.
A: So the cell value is 0.7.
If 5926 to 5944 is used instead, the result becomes 1.5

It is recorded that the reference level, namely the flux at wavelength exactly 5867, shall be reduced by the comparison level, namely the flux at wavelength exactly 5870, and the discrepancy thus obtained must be -0.6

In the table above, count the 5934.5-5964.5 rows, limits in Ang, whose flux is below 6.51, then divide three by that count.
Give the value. 0.60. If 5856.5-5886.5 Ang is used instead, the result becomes 0.75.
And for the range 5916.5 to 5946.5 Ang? 0.60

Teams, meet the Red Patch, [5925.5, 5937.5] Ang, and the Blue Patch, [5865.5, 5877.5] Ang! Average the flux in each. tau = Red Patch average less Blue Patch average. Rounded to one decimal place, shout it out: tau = -0.7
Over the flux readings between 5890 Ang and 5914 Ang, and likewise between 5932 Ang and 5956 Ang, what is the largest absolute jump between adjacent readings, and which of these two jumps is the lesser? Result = 1.2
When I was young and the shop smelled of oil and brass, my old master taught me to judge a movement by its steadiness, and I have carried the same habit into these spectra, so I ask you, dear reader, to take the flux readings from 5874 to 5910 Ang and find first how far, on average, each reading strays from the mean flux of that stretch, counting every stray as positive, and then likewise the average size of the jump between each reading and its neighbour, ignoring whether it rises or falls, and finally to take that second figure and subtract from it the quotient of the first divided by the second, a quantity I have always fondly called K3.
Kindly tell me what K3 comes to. 0.12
